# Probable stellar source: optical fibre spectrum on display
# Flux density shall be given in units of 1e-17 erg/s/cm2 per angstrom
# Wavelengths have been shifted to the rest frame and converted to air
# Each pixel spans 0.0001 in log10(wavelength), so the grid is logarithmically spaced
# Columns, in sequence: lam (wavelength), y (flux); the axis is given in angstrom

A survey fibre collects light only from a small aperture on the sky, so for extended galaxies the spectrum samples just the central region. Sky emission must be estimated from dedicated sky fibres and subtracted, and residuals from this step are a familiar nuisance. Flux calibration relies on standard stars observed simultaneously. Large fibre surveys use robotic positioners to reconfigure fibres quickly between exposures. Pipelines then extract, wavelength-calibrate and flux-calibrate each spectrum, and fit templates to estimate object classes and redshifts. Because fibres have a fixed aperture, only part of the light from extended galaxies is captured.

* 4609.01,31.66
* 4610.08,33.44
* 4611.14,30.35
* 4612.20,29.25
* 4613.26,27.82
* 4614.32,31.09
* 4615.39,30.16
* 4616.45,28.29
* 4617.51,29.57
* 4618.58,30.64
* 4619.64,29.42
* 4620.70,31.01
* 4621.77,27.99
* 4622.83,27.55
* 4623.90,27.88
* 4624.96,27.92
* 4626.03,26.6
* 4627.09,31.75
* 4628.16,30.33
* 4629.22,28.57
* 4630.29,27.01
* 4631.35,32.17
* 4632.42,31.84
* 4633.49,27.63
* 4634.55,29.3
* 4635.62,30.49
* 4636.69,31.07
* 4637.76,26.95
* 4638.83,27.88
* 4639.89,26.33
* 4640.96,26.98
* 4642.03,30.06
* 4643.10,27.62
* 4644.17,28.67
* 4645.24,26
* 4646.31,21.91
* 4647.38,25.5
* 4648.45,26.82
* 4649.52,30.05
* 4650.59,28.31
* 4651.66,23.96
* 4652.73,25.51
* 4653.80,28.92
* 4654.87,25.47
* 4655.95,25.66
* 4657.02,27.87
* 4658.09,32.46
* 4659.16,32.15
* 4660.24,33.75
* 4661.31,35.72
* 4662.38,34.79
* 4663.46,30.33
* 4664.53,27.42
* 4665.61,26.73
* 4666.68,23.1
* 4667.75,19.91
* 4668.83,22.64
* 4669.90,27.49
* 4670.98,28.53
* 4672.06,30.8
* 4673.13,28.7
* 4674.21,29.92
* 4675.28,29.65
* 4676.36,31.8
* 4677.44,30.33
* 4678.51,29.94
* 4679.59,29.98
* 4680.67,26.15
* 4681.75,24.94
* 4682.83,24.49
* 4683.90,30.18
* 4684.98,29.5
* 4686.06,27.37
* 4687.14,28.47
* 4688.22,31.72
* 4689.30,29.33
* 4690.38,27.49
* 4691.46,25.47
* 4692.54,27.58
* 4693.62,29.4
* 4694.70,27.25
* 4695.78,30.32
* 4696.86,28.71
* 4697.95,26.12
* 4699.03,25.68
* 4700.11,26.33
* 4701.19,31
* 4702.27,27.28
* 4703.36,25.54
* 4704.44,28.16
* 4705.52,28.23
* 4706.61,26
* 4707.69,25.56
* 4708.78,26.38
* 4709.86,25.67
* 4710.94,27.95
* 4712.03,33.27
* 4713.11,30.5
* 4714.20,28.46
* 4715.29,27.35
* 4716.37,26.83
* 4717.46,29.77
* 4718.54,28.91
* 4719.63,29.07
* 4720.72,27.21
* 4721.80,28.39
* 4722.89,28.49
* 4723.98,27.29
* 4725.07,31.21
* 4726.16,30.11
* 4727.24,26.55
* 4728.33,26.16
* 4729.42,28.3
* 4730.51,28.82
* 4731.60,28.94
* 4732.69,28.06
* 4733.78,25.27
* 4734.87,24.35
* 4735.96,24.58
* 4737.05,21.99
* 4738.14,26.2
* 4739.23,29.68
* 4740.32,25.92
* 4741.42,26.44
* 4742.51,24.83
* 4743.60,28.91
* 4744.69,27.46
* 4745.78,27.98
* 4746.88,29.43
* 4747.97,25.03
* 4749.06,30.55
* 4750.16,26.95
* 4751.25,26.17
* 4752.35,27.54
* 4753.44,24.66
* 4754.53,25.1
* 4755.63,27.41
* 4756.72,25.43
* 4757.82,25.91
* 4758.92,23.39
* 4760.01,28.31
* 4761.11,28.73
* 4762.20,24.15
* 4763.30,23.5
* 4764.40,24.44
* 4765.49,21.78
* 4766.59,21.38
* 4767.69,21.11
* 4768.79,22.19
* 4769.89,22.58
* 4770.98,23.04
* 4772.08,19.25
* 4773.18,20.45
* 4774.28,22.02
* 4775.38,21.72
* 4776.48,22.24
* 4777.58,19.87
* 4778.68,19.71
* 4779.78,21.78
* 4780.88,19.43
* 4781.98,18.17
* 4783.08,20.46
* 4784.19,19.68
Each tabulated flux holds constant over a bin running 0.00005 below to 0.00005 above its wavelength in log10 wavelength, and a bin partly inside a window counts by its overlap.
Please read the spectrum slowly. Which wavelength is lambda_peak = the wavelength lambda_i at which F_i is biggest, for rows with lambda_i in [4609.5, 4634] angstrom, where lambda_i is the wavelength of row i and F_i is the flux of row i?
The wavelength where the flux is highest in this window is 4610.08 angstrom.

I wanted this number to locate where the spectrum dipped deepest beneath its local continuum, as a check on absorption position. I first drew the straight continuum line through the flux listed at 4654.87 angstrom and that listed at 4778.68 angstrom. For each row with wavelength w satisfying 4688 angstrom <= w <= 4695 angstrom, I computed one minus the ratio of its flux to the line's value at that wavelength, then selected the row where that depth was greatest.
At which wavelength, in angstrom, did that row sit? 4691.46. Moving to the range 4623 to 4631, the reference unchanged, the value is 4626.03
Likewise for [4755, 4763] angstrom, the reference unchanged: 4758.92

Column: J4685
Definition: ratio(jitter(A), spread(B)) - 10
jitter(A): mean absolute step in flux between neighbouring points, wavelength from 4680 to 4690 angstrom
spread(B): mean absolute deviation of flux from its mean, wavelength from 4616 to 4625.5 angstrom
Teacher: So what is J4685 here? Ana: -8.09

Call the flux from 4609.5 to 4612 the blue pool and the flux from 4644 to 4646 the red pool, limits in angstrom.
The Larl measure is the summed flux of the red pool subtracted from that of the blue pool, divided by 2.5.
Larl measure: 3.6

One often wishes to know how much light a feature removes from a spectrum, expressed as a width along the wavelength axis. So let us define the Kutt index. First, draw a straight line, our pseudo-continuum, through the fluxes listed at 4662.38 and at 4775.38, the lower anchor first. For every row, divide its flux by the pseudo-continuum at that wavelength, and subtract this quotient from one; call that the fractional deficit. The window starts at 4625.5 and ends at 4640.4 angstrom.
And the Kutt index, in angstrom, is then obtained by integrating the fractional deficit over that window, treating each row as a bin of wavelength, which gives 3.5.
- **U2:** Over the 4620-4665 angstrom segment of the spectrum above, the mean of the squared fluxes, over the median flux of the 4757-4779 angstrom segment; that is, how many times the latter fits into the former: 37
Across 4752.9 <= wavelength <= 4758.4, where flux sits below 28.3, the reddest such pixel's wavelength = 4757.82 angstrom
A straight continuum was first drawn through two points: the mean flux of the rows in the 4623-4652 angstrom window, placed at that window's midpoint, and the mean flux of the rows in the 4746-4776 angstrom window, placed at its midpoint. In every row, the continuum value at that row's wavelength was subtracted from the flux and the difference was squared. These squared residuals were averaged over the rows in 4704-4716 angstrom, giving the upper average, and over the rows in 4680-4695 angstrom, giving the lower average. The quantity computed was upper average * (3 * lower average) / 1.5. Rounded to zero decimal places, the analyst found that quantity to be 96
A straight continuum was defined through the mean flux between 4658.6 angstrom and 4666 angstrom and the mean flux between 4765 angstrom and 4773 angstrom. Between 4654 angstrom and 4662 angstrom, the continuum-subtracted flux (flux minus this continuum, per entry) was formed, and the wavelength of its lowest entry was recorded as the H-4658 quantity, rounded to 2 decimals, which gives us 4654.87 angstrom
